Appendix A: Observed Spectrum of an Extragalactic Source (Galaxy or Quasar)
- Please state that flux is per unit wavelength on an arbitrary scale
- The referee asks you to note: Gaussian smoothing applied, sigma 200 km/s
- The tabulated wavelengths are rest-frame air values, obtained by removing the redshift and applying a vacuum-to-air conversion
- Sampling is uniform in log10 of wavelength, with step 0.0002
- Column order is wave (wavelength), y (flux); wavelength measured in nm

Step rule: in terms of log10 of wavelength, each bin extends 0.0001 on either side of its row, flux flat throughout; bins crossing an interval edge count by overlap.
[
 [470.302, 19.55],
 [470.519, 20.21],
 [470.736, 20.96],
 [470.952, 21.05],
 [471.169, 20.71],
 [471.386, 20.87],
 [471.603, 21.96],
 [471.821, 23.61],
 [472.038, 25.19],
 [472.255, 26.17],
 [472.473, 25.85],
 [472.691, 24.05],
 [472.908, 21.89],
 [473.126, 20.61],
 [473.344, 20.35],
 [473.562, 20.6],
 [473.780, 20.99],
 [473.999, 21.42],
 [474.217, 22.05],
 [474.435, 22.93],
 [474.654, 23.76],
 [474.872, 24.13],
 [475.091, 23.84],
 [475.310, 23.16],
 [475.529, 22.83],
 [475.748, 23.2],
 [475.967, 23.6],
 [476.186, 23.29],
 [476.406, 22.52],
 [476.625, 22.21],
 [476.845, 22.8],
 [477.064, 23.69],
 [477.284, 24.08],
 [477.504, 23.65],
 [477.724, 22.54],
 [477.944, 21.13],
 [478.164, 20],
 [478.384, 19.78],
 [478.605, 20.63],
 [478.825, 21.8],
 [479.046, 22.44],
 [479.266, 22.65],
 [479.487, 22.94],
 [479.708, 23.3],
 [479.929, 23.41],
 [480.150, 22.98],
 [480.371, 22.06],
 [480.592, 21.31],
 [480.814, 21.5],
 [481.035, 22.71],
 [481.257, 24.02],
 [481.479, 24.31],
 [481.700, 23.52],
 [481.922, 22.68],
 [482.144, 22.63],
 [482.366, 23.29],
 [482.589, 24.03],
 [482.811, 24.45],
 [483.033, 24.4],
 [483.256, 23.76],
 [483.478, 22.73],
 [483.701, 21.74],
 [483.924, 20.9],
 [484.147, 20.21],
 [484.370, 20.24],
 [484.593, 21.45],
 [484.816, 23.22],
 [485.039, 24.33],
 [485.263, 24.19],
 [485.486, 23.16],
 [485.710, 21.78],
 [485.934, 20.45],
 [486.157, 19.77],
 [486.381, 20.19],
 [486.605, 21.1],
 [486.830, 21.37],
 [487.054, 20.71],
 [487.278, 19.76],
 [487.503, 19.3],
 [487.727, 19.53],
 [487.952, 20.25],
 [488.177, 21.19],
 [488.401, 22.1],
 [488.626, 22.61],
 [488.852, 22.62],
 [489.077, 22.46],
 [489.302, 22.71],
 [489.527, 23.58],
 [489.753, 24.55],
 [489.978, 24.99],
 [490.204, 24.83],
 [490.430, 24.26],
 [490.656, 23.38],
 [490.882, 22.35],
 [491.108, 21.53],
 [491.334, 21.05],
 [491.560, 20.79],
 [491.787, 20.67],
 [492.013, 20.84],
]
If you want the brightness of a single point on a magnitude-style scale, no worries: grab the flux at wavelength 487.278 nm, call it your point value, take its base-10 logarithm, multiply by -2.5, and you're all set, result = -3.24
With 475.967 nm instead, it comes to -3.43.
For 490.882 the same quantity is -3.37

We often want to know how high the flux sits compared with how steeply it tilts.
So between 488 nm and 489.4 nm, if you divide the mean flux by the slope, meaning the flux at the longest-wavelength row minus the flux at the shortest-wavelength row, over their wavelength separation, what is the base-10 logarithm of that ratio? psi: 1.22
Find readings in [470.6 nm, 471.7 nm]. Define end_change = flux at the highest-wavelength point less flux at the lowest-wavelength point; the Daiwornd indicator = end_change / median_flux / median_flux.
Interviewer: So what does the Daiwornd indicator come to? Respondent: 0.002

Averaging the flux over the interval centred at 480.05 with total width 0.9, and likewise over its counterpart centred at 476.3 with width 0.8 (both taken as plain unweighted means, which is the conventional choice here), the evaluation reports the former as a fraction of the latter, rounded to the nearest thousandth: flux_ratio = 1.001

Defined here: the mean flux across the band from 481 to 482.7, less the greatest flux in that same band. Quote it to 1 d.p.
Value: -0.9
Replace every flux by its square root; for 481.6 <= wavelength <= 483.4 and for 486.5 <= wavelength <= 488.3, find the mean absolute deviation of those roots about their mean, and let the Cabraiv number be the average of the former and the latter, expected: 0.067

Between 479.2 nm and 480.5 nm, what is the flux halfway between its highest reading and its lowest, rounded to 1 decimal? 22.7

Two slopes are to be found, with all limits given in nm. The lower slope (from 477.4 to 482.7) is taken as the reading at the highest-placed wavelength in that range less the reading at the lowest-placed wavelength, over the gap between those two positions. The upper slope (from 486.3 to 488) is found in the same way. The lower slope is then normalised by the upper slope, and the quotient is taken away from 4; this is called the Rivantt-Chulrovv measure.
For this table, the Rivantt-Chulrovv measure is 2.0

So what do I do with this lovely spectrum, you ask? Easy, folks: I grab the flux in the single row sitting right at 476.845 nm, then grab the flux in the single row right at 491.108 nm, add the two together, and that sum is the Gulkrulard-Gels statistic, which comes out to 44.3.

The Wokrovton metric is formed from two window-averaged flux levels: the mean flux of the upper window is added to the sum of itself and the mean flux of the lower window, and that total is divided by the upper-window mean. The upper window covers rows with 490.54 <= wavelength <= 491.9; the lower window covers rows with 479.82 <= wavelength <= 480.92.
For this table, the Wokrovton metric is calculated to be 3.03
